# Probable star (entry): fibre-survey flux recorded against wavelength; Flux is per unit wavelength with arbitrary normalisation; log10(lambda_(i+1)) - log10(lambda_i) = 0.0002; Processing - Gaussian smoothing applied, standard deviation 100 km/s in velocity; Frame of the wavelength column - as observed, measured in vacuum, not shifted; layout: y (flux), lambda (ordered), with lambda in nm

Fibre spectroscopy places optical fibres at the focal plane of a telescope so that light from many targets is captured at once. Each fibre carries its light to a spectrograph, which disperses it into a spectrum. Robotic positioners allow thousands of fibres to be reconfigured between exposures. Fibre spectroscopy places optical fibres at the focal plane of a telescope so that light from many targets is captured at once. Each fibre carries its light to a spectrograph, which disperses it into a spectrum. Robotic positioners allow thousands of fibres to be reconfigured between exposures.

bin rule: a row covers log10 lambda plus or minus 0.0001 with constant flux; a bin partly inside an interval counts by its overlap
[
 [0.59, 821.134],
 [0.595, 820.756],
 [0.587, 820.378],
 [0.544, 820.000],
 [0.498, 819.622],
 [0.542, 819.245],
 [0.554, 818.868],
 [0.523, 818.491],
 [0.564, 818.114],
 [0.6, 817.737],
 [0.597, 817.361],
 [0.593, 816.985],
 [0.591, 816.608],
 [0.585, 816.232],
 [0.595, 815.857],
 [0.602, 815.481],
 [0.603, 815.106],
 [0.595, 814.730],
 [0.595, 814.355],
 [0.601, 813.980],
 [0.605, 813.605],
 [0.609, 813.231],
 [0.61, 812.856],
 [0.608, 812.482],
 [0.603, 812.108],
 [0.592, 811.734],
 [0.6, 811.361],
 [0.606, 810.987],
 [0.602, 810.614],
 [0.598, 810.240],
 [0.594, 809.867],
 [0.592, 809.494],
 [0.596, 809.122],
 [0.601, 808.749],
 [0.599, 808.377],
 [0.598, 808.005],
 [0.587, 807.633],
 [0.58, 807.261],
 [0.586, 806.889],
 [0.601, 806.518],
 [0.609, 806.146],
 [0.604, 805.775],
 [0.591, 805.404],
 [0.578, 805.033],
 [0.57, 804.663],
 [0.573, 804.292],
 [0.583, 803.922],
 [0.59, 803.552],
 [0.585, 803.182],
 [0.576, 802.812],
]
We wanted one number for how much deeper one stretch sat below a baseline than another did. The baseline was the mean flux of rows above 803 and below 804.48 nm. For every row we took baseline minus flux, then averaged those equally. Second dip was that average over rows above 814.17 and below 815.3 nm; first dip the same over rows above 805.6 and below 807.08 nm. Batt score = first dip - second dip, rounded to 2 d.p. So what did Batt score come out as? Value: 0.00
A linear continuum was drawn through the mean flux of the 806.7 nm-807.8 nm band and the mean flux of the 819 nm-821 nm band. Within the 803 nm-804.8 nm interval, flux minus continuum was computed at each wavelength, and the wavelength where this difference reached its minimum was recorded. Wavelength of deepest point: 804.663 nm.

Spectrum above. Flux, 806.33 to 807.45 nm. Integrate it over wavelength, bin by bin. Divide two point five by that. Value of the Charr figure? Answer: 3.8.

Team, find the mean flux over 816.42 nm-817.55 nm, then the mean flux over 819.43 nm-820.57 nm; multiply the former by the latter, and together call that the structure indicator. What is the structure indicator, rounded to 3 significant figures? 0.322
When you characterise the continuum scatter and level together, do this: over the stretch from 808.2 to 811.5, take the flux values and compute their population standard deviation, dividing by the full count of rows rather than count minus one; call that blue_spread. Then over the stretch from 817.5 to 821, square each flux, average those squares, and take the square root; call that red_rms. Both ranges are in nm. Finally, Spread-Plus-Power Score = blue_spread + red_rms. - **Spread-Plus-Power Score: 0.561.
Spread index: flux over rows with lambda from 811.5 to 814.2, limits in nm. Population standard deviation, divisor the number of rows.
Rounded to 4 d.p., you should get 0.0058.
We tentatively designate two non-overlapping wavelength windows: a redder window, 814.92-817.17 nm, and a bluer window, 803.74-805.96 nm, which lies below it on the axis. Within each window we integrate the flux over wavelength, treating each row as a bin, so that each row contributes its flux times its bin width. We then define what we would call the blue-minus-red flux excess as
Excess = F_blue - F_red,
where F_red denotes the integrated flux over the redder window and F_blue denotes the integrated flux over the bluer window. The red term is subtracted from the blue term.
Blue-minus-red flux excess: -0.04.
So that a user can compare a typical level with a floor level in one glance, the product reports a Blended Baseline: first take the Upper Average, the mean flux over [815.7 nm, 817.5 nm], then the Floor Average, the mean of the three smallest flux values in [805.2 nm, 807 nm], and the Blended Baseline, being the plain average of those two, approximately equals 0.592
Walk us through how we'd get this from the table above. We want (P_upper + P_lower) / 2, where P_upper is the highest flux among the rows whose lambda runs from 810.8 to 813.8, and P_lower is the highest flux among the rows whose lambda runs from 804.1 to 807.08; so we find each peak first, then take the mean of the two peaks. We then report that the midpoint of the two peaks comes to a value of 0.6095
